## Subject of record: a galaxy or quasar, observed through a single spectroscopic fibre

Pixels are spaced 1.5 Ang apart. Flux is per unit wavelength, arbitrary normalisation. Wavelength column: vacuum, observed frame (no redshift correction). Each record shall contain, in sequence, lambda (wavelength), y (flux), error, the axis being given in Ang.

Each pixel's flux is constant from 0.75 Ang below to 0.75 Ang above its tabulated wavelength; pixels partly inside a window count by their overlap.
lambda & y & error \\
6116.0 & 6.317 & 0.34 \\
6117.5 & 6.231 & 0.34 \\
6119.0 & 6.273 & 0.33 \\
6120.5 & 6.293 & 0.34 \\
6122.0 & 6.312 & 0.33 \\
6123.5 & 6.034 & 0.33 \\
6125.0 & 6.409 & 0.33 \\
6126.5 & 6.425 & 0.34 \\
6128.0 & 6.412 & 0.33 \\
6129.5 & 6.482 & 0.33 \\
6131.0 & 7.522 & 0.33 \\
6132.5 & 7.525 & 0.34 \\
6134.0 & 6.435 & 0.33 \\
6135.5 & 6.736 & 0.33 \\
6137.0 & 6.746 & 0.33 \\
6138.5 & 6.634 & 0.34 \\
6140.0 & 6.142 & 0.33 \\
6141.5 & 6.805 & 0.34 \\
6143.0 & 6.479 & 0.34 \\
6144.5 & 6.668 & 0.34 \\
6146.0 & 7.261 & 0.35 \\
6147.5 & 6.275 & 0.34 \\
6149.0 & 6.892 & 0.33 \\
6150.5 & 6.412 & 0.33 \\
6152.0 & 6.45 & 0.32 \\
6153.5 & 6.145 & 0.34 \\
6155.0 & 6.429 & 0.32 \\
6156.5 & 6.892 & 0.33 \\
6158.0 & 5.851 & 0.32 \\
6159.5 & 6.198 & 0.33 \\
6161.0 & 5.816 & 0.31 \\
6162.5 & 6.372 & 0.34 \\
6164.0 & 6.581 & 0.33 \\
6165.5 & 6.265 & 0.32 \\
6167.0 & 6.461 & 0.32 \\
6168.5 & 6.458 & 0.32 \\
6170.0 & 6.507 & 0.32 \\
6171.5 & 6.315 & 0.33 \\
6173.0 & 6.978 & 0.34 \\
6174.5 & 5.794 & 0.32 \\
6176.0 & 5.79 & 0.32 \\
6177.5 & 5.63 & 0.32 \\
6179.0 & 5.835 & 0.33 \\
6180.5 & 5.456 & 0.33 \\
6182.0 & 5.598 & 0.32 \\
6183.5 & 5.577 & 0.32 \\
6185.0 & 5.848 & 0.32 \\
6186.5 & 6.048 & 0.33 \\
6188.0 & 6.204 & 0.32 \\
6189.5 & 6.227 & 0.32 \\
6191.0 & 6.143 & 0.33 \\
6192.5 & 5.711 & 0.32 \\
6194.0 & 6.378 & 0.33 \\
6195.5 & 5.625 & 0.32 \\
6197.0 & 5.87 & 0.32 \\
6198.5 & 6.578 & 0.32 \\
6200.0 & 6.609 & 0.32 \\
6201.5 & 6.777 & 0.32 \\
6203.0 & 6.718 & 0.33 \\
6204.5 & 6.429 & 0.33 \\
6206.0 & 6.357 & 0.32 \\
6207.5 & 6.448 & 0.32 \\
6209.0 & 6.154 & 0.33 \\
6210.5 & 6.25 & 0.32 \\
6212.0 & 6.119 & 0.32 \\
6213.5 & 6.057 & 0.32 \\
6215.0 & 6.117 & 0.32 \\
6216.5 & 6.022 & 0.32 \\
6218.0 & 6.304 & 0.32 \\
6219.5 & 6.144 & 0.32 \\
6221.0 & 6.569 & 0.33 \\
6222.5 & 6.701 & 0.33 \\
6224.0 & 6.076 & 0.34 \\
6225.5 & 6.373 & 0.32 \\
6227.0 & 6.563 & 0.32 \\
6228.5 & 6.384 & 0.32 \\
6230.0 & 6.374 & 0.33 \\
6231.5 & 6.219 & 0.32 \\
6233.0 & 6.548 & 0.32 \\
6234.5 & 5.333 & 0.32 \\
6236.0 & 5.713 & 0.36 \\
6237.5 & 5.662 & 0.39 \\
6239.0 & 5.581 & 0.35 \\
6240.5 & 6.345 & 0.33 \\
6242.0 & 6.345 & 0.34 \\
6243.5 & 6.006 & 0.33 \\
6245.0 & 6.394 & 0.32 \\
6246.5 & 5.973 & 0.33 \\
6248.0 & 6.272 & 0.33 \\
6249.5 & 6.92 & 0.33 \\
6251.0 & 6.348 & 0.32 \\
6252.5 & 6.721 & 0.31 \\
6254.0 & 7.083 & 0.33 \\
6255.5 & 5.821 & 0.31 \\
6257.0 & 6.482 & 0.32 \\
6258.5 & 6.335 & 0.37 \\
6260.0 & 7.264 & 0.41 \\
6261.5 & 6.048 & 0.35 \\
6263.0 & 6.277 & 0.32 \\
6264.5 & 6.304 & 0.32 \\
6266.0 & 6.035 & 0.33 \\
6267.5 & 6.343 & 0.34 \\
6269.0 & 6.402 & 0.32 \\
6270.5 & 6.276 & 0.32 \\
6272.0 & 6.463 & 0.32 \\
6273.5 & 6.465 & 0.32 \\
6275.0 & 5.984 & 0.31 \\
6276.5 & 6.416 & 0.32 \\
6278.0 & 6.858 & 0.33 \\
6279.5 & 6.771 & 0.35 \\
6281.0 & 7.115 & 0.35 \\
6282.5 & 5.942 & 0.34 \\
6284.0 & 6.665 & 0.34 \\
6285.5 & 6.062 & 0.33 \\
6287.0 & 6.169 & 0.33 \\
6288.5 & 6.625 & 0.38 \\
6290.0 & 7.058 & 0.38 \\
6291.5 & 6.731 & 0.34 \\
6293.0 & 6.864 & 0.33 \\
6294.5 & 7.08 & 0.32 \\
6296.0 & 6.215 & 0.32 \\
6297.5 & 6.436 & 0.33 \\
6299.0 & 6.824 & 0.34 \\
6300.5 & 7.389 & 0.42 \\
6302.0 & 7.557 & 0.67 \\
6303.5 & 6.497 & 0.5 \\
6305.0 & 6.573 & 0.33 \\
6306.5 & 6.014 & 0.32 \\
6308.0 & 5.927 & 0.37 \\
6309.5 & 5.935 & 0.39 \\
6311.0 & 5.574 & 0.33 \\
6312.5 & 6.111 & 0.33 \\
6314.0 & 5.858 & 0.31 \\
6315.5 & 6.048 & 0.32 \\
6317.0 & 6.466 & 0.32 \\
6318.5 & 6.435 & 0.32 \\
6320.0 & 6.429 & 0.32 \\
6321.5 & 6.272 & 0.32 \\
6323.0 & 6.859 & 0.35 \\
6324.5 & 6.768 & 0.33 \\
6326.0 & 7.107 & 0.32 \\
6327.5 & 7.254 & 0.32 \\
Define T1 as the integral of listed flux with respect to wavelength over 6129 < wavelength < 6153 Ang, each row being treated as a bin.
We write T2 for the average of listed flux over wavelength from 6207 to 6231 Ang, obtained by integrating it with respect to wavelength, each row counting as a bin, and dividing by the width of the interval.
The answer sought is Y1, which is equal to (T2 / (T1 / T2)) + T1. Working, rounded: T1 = 161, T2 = 6.29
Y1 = 161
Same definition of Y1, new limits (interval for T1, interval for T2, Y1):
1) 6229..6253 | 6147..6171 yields 148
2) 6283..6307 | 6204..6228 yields 160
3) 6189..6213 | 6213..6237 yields 151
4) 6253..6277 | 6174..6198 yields 153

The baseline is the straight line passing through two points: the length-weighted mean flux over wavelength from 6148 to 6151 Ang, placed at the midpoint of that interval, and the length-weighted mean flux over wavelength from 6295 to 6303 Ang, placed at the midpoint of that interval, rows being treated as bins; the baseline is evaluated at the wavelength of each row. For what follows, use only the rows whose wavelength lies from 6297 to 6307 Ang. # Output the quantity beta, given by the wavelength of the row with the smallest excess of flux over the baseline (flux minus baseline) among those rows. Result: 6306.5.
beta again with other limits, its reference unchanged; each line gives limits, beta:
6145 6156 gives 6153.5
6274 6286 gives 6282.5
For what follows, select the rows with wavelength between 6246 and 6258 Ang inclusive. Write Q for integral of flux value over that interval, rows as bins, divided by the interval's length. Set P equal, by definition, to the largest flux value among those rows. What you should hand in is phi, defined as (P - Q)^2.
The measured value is 0.39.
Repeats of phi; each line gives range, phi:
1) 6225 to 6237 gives 0.15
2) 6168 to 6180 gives 0.70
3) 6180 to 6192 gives 0.11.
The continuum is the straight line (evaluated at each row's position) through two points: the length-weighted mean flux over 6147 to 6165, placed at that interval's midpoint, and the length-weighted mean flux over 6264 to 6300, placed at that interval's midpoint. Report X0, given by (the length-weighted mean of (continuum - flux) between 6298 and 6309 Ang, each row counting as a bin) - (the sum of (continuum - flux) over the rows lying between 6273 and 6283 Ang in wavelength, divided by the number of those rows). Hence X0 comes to -0.12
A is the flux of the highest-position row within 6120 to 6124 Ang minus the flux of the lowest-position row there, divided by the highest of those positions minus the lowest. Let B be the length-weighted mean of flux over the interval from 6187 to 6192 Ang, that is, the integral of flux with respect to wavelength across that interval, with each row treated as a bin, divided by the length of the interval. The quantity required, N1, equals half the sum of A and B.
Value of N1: 3.04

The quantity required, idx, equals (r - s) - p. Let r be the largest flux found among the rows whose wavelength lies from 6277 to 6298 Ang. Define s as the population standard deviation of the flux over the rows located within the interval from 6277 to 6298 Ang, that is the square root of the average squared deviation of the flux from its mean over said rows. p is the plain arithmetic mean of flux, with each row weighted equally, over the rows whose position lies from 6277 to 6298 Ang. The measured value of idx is 0.13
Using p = 6.6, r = 7.115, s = 0.38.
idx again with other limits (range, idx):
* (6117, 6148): 0.54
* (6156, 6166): 0.26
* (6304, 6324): 0.33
